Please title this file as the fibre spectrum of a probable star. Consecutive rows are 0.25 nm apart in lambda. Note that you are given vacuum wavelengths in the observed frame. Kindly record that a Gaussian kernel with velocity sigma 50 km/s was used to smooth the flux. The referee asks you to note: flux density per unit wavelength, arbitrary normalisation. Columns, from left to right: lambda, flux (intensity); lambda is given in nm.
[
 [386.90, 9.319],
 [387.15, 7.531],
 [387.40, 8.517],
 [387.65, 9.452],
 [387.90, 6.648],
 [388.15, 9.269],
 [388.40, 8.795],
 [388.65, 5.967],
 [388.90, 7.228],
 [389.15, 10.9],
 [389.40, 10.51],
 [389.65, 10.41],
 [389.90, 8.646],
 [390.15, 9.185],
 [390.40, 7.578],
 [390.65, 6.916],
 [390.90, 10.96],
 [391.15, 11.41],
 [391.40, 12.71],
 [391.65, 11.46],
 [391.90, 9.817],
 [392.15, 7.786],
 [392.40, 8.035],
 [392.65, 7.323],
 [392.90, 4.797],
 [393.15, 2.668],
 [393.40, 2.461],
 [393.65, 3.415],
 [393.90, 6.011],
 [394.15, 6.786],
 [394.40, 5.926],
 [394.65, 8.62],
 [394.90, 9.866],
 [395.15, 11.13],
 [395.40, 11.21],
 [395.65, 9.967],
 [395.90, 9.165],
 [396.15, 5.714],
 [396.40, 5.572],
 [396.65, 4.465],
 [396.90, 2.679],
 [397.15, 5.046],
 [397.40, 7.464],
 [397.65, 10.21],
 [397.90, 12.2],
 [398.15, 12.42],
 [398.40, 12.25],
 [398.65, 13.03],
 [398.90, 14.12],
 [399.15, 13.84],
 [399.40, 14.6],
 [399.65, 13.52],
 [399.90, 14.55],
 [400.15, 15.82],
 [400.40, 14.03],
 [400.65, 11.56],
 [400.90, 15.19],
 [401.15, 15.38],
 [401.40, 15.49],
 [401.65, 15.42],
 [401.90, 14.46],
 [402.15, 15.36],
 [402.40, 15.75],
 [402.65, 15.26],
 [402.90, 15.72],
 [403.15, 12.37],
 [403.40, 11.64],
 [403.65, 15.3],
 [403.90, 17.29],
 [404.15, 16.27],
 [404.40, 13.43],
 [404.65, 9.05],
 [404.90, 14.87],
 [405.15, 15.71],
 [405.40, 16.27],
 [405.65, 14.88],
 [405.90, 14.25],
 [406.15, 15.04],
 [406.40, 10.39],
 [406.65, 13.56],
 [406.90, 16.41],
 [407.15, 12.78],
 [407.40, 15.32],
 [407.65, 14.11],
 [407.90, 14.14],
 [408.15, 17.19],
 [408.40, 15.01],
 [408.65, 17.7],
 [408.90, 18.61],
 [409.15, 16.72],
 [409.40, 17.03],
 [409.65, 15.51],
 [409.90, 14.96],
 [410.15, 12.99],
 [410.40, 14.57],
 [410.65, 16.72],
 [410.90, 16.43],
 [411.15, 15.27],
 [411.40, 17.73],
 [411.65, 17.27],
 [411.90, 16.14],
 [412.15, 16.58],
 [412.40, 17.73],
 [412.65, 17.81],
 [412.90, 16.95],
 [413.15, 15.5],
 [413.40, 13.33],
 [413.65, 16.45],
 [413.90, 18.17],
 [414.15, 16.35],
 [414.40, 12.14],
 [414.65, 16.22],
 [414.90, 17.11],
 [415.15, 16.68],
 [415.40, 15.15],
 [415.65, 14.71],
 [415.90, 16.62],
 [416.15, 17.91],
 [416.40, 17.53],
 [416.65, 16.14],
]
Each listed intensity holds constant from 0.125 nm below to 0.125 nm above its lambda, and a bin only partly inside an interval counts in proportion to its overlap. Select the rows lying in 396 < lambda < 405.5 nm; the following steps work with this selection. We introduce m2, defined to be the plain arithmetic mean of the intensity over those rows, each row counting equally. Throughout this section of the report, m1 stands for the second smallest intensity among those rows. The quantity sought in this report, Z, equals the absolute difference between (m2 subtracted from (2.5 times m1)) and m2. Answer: 14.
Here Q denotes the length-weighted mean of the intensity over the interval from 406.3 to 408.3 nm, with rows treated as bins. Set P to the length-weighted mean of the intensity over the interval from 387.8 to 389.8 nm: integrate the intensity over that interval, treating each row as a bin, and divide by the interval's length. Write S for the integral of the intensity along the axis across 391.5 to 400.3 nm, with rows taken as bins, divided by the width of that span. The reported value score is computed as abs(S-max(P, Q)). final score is 5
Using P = 9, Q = 14.3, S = 9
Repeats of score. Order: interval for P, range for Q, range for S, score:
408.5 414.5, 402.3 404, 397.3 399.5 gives 4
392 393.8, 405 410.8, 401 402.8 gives 0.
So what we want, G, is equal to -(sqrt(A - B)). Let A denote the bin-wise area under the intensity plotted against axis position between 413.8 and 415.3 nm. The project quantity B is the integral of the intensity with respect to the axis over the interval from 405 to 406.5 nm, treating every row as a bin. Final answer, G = -1.5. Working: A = 24.1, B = 22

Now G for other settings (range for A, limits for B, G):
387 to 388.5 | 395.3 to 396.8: -1.1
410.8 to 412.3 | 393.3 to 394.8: -4.0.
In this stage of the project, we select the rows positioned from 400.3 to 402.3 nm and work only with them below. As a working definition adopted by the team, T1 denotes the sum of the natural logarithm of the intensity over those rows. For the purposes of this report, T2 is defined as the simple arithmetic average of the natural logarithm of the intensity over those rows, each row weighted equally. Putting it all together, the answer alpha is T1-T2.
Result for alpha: 19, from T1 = 21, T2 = 2.68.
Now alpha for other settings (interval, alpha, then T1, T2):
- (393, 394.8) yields 9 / 11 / 1.54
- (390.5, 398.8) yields 64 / 66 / 2.00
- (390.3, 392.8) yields 20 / 22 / 2.22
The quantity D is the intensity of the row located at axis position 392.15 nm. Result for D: 7.786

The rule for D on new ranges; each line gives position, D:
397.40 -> 7.464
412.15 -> 16.58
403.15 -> 12.37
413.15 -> 15.5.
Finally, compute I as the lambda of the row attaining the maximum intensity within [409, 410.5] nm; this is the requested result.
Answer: 409.40 nm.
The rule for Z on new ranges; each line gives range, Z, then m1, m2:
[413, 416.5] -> 1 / 13.33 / 16.0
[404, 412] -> 4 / 10.39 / 15.2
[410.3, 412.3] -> 5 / 15.27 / 16.3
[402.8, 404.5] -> 2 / 12.37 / 14.6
